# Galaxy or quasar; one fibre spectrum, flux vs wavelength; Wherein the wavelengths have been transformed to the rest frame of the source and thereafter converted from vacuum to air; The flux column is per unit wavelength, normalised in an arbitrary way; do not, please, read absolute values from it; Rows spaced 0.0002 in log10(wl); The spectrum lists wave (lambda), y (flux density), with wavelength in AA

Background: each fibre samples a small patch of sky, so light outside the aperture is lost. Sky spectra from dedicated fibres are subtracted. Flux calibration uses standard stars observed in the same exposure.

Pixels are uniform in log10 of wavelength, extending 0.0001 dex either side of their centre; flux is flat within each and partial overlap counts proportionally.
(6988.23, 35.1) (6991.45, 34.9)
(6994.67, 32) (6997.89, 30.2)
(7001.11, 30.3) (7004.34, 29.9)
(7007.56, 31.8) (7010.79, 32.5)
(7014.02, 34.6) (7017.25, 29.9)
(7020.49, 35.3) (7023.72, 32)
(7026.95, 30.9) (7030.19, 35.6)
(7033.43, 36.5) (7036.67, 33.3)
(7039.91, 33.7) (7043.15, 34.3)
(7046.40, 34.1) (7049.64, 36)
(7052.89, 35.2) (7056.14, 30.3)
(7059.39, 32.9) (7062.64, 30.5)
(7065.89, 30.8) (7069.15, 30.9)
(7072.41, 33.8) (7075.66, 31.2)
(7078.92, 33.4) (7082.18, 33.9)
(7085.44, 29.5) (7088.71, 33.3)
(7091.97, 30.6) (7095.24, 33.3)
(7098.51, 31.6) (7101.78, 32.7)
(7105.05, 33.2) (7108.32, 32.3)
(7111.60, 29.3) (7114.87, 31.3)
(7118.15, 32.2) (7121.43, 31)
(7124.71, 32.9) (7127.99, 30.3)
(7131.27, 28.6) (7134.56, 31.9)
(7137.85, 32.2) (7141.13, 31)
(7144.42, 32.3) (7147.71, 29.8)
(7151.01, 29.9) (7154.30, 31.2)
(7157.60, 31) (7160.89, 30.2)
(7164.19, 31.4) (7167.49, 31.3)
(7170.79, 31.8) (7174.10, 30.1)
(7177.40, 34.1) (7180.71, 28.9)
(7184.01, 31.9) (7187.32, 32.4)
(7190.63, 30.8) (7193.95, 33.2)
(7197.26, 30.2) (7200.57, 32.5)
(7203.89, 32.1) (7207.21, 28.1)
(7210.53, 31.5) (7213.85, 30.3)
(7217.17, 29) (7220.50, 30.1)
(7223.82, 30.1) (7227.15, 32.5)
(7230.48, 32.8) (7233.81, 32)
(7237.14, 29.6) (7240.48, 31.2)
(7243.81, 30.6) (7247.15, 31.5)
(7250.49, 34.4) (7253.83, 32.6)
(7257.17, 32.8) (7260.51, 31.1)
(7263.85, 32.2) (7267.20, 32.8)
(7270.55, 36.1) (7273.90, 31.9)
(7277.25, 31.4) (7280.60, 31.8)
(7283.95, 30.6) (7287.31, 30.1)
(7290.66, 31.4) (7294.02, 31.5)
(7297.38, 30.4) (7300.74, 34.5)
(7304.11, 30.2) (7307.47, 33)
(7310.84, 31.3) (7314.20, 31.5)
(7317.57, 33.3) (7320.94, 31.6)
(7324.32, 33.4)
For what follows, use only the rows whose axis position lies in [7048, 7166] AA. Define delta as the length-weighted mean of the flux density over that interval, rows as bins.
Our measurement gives 31.7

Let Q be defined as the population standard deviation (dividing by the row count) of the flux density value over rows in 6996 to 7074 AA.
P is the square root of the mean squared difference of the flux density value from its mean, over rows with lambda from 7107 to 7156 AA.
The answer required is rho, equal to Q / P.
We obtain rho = 1.7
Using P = 1.22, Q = 2.1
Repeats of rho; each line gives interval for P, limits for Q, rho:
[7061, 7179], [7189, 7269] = 1.1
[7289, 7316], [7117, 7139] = 1.0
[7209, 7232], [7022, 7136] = 1.5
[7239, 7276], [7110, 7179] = 0.8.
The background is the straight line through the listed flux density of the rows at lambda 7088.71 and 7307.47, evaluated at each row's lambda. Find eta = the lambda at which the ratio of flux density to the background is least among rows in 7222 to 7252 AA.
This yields 7237.14 AA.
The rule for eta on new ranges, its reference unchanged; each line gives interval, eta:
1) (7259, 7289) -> 7287.31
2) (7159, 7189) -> 7180.71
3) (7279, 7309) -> 7287.31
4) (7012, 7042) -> 7017.25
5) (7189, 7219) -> 7207.21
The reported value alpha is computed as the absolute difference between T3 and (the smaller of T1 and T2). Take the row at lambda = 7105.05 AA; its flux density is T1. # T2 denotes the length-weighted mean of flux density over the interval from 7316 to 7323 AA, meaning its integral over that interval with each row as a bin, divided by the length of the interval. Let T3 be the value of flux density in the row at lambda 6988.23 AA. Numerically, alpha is 2.6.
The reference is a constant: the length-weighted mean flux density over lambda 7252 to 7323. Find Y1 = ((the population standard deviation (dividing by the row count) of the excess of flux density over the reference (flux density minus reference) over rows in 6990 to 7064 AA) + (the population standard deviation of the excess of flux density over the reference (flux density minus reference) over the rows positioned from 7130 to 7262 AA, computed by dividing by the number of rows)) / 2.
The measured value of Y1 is 1.77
